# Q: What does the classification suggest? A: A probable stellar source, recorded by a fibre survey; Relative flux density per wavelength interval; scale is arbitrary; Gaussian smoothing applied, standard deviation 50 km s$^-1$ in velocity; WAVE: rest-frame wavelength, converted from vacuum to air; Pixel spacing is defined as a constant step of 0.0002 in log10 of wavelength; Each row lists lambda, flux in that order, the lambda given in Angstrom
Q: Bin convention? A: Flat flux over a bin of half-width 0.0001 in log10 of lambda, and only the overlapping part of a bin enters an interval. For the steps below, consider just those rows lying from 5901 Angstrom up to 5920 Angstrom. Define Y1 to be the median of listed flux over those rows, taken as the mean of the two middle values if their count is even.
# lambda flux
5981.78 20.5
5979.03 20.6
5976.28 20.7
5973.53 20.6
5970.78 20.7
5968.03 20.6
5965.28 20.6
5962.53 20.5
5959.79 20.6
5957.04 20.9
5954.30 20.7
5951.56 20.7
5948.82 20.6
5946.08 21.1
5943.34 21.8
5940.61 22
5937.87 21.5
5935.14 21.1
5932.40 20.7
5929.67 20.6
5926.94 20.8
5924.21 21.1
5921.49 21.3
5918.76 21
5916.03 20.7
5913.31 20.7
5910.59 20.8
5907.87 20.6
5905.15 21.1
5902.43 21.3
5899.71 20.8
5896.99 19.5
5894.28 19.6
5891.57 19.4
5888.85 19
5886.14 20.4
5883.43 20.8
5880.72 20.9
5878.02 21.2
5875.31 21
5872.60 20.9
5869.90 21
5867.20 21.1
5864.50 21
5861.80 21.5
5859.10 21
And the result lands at 20.8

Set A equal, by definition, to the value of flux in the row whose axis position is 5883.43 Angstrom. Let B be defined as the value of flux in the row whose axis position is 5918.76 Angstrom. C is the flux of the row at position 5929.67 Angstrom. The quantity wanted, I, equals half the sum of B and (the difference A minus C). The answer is 10.6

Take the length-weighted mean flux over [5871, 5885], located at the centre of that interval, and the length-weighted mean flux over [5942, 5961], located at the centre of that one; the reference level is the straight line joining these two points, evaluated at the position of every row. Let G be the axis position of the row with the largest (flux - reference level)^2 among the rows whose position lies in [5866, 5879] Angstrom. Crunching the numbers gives 5878.02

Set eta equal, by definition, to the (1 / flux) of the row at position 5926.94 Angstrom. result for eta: 0.0481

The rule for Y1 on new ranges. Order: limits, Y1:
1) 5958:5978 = 20.6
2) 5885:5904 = 19.6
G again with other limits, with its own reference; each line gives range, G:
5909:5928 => 5921.49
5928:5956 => 5940.61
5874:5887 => 5886.14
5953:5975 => 5962.53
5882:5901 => 5888.85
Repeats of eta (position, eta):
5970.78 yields 0.0483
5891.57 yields 0.0515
